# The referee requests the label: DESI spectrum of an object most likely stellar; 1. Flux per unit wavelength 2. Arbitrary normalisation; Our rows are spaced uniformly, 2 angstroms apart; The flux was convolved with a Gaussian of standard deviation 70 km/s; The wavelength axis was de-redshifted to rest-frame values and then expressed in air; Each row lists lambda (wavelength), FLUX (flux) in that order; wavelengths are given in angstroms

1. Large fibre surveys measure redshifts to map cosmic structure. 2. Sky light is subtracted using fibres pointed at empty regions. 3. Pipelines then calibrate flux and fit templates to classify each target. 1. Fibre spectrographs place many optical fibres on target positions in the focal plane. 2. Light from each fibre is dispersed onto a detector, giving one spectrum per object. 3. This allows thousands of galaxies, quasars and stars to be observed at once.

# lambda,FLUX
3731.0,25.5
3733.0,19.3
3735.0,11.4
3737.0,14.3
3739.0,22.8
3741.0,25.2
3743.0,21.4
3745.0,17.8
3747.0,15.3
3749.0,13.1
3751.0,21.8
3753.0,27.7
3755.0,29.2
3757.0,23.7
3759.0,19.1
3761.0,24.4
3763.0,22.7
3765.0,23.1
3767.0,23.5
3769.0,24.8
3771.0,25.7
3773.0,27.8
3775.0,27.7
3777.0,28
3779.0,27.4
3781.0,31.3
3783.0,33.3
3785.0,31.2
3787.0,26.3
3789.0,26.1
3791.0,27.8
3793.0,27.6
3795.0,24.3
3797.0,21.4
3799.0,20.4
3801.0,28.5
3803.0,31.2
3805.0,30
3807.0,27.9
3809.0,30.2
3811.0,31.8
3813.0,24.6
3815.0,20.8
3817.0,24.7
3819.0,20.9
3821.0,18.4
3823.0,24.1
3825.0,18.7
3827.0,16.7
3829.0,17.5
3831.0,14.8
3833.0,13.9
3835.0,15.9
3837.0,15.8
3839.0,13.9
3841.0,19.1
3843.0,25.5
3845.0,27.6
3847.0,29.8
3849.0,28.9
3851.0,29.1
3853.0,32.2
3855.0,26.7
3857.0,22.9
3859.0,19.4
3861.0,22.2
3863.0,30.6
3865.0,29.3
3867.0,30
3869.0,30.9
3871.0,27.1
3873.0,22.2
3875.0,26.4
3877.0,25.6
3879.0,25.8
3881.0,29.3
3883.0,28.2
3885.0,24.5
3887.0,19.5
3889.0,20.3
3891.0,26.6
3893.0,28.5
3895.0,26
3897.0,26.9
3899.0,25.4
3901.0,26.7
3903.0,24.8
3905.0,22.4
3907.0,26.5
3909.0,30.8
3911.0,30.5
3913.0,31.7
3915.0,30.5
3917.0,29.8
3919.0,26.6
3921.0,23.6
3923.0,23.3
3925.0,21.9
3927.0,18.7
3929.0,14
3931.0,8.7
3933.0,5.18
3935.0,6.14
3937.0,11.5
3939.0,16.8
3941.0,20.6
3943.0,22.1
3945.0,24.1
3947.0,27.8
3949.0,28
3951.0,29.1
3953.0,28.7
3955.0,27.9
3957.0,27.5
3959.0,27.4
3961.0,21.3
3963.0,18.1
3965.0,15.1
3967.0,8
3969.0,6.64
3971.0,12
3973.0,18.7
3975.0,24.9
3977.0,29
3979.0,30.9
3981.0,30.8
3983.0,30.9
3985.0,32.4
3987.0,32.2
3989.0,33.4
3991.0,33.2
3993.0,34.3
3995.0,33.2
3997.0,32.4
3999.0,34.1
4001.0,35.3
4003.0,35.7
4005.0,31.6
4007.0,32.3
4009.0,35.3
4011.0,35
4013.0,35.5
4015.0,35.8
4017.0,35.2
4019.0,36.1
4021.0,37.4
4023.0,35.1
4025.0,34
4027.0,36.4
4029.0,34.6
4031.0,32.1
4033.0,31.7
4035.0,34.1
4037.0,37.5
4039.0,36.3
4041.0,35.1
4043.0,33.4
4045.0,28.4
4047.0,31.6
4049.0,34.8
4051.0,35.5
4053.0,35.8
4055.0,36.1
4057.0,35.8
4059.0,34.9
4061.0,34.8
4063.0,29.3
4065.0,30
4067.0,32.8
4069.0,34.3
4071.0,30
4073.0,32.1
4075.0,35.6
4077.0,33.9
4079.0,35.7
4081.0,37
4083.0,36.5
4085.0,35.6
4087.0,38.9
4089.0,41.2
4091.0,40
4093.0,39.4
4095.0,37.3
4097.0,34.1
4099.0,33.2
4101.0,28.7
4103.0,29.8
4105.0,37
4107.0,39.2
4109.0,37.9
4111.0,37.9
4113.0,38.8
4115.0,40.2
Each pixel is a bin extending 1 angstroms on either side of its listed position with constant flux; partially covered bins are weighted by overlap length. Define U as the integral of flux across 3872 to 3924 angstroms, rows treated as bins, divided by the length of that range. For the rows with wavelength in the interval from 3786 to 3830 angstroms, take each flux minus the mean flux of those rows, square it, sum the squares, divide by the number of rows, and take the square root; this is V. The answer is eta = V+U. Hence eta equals 30.8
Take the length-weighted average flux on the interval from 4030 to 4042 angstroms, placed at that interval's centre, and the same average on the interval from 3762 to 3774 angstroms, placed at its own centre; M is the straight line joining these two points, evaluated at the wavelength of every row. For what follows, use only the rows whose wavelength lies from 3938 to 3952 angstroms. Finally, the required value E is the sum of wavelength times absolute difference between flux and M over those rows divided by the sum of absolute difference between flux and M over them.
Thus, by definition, 3942.8 angstroms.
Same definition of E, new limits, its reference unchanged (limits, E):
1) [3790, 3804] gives 3798.2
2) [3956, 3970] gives 3965.2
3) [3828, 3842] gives 3834.9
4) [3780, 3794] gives 3784.8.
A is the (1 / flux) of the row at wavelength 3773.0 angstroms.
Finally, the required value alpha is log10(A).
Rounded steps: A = 0.036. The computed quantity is -1.44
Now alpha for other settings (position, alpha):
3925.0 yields -1.34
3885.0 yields -1.39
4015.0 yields -1.55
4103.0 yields -1.47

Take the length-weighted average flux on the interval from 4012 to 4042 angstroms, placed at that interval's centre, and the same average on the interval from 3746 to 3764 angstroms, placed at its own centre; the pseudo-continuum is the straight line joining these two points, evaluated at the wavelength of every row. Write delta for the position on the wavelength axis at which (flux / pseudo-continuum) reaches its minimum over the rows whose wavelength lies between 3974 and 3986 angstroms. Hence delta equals 3975.0 angstroms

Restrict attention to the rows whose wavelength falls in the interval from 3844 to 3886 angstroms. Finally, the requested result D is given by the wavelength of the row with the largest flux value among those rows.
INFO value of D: 3853.0 angstroms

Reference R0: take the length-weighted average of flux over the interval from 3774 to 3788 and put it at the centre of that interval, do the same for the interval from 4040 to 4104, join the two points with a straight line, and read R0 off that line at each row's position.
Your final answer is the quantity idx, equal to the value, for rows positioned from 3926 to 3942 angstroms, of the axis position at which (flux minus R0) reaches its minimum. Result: 3933.0 angstroms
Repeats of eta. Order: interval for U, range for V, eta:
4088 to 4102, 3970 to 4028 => 41.6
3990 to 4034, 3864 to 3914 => 37.5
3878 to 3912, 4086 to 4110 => 29.9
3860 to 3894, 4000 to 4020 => 27.7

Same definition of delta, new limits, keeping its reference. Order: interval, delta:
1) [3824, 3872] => 3839.0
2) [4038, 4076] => 4045.0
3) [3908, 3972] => 3933.0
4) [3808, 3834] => 3833.0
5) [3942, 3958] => 3943.0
